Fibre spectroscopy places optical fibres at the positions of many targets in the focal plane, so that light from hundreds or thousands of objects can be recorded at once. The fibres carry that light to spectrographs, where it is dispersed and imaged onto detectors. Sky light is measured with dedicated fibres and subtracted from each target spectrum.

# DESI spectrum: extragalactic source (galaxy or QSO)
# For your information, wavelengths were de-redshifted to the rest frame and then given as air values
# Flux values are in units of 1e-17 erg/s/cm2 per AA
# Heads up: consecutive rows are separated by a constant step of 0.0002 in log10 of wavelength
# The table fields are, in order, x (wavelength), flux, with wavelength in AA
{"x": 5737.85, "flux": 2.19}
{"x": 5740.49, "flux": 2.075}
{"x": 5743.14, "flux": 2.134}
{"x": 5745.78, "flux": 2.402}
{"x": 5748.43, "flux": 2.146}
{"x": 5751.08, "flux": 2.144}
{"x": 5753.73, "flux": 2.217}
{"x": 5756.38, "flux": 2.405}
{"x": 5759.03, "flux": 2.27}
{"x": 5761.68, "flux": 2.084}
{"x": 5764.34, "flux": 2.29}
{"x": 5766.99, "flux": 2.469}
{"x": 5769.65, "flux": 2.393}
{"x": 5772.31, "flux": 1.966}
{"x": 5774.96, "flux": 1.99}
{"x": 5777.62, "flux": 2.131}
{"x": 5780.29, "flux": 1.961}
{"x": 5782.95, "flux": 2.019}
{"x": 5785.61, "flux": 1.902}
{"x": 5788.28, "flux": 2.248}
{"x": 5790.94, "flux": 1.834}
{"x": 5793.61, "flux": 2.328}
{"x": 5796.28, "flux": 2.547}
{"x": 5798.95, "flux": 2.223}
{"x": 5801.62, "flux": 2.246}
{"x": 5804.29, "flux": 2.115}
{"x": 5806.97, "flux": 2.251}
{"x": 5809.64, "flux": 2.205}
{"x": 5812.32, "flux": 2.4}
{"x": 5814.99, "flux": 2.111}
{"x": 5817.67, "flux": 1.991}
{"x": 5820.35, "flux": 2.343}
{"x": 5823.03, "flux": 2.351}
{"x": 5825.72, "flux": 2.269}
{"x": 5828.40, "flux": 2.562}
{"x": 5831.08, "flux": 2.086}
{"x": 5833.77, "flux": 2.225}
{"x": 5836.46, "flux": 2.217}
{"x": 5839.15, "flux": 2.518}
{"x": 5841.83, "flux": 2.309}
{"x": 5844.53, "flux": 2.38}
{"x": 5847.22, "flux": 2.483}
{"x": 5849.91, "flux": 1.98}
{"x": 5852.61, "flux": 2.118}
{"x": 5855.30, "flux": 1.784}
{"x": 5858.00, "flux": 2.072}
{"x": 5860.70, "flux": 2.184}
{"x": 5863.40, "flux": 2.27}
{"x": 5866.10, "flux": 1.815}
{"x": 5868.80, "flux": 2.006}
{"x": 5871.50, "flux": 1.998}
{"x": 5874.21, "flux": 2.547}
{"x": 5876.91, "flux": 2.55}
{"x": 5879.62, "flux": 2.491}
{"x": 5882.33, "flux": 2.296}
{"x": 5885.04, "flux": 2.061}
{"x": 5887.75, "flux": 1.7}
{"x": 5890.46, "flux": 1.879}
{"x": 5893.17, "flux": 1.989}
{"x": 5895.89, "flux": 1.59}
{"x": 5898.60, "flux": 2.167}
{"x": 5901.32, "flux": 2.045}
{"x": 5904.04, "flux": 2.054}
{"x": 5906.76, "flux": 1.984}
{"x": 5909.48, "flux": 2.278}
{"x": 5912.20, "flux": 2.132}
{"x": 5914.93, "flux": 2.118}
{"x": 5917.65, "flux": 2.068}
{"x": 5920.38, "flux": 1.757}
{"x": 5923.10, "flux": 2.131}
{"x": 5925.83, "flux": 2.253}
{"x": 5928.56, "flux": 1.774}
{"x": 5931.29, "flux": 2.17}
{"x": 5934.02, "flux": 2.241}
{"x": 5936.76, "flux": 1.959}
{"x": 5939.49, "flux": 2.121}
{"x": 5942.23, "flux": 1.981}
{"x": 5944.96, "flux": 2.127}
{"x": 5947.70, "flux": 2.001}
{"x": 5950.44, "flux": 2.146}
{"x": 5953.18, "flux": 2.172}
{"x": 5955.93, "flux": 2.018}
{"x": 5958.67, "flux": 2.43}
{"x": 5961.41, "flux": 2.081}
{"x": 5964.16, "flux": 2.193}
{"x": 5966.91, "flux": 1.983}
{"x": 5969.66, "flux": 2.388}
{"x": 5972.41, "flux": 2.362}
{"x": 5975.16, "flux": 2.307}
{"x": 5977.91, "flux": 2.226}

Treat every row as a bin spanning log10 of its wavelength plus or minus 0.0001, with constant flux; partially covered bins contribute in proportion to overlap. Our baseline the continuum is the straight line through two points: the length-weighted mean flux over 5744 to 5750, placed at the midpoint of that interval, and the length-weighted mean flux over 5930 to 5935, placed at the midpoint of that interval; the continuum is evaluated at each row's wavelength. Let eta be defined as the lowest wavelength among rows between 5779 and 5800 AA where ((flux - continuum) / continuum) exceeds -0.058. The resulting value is 5788.28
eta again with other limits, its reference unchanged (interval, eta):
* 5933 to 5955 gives 5934.02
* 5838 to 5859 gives 5839.15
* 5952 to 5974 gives 5953.18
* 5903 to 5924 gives 5909.48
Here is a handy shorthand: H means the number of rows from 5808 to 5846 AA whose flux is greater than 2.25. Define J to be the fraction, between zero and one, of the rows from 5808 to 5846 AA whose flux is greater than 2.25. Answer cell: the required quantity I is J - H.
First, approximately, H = 8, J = 0.57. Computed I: -7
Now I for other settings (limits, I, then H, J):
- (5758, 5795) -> -5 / 5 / 0.36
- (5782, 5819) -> -4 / 4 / 0.29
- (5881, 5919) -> -2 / 2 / 0.14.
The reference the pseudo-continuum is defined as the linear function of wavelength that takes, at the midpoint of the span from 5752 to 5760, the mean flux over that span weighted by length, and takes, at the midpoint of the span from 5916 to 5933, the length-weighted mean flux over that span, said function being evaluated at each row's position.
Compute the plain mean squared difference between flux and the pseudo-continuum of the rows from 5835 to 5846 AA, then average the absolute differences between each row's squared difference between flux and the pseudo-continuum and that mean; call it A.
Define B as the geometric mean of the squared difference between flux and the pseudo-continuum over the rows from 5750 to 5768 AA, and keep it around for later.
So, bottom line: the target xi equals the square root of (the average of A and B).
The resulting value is 0.147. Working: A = 0.038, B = 0.005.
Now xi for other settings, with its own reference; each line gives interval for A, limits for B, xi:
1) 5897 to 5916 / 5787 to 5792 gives 0.083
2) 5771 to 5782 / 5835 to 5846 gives 0.157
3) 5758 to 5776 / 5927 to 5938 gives 0.155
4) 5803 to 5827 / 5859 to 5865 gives 0.103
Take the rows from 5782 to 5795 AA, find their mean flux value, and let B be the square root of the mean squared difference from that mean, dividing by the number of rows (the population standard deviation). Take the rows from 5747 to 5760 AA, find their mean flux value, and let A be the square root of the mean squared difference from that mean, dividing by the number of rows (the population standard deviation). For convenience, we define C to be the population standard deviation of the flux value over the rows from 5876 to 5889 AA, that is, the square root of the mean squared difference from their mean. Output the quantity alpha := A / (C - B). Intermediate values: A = 0.10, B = 0.19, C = 0.31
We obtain 0.8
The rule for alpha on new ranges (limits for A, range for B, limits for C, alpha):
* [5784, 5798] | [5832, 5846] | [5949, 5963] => 9.1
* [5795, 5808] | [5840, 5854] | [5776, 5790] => -2.5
